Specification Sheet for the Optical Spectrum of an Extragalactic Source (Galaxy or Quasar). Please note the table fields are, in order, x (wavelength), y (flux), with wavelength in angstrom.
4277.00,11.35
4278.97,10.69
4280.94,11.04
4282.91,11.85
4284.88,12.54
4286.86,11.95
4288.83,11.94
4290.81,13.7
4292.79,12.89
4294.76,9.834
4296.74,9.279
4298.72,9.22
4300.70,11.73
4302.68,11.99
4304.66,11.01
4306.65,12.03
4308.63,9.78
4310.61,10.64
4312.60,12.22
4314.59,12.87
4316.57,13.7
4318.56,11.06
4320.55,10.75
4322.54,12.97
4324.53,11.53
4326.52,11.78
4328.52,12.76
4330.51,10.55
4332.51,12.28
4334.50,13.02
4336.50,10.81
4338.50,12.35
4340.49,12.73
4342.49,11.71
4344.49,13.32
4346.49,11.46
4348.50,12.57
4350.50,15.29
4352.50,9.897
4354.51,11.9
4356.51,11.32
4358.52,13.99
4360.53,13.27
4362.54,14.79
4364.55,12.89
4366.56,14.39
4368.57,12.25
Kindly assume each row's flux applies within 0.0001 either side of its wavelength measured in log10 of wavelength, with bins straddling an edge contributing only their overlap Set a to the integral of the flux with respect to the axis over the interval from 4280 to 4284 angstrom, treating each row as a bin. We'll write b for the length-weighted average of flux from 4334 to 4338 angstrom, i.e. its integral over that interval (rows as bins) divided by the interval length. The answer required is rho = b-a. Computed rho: -34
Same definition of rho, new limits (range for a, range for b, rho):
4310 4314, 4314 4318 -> -33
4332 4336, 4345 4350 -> -37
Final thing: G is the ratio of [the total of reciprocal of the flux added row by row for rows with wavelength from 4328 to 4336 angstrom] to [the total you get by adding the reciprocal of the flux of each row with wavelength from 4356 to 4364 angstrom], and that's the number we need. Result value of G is 1.09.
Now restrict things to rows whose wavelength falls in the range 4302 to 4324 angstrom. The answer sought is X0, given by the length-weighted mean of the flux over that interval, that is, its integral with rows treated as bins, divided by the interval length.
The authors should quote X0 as 11.72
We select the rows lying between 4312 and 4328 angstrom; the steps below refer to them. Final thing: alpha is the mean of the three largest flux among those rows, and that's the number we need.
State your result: 13.2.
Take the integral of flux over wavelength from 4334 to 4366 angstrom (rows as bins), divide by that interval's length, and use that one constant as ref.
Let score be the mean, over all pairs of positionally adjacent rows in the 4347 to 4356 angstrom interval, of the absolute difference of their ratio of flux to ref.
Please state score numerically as 0.268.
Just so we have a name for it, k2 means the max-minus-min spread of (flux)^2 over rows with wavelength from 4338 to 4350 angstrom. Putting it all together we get 46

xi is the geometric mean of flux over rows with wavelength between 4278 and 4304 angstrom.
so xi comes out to 11.4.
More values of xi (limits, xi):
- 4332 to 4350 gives 12.2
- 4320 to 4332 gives 11.7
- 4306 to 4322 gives 11.6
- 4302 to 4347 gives 11.8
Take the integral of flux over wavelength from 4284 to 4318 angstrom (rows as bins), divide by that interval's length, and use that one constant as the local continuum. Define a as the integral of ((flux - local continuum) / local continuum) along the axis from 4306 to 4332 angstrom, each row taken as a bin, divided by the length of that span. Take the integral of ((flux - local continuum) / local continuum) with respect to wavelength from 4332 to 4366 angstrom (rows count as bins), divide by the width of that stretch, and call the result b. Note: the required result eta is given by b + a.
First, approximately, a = 0.01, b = 0.09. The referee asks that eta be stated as 0.099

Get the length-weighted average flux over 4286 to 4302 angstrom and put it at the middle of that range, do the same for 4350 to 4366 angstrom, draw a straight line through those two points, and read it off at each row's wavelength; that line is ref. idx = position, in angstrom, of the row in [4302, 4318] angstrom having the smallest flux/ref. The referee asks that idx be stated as 4308.63 angstrom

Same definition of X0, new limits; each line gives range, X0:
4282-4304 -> 11.53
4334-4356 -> 12.24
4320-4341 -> 11.97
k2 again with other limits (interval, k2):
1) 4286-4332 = 103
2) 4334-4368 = 136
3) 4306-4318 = 92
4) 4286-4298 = 102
